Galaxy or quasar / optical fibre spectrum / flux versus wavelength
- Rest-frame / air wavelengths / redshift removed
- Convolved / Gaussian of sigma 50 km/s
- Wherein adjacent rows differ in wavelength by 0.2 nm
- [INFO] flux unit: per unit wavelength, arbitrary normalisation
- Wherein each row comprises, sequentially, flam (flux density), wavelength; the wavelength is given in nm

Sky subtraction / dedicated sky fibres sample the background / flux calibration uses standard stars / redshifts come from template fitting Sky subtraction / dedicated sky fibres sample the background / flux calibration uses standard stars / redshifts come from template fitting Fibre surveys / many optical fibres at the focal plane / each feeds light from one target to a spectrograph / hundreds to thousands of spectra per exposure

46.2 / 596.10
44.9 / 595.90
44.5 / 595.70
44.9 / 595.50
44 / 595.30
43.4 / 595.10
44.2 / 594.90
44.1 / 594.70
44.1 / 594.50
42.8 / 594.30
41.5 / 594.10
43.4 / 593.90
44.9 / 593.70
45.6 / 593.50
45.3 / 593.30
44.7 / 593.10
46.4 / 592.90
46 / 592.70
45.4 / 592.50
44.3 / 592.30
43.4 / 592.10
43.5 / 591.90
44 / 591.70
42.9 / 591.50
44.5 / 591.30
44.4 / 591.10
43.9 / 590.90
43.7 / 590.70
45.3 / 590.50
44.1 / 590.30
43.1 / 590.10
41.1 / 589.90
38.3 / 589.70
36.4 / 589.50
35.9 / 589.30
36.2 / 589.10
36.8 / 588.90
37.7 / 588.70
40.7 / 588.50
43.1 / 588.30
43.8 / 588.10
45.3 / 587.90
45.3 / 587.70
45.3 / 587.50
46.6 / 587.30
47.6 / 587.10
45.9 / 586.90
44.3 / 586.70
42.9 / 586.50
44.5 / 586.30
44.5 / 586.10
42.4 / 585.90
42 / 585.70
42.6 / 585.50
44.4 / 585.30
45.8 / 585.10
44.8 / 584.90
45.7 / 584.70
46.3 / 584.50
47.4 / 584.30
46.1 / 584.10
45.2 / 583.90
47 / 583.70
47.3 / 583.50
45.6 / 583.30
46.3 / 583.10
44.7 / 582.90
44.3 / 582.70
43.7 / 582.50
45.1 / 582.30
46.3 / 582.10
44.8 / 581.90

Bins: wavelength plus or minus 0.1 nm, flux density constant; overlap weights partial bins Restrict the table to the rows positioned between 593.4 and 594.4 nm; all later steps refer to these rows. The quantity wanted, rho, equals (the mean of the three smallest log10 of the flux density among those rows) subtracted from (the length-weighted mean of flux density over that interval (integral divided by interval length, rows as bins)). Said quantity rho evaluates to 42.0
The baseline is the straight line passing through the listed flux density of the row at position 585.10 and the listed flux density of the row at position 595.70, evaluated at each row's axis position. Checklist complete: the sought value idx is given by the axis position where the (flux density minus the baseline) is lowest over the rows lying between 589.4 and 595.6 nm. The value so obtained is 589.50 nm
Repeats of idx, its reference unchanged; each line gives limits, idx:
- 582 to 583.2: 582.50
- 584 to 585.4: 585.30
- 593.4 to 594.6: 594.10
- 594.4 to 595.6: 595.10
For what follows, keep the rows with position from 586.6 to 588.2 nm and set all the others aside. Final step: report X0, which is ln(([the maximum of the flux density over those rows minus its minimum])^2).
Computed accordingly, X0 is 2.7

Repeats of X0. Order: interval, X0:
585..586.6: 2.7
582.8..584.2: 1.9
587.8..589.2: 4.4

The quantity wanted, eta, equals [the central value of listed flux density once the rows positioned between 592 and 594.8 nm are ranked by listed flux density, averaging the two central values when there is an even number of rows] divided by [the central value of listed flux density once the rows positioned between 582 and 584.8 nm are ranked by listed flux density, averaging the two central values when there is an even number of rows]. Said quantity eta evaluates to 0.97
